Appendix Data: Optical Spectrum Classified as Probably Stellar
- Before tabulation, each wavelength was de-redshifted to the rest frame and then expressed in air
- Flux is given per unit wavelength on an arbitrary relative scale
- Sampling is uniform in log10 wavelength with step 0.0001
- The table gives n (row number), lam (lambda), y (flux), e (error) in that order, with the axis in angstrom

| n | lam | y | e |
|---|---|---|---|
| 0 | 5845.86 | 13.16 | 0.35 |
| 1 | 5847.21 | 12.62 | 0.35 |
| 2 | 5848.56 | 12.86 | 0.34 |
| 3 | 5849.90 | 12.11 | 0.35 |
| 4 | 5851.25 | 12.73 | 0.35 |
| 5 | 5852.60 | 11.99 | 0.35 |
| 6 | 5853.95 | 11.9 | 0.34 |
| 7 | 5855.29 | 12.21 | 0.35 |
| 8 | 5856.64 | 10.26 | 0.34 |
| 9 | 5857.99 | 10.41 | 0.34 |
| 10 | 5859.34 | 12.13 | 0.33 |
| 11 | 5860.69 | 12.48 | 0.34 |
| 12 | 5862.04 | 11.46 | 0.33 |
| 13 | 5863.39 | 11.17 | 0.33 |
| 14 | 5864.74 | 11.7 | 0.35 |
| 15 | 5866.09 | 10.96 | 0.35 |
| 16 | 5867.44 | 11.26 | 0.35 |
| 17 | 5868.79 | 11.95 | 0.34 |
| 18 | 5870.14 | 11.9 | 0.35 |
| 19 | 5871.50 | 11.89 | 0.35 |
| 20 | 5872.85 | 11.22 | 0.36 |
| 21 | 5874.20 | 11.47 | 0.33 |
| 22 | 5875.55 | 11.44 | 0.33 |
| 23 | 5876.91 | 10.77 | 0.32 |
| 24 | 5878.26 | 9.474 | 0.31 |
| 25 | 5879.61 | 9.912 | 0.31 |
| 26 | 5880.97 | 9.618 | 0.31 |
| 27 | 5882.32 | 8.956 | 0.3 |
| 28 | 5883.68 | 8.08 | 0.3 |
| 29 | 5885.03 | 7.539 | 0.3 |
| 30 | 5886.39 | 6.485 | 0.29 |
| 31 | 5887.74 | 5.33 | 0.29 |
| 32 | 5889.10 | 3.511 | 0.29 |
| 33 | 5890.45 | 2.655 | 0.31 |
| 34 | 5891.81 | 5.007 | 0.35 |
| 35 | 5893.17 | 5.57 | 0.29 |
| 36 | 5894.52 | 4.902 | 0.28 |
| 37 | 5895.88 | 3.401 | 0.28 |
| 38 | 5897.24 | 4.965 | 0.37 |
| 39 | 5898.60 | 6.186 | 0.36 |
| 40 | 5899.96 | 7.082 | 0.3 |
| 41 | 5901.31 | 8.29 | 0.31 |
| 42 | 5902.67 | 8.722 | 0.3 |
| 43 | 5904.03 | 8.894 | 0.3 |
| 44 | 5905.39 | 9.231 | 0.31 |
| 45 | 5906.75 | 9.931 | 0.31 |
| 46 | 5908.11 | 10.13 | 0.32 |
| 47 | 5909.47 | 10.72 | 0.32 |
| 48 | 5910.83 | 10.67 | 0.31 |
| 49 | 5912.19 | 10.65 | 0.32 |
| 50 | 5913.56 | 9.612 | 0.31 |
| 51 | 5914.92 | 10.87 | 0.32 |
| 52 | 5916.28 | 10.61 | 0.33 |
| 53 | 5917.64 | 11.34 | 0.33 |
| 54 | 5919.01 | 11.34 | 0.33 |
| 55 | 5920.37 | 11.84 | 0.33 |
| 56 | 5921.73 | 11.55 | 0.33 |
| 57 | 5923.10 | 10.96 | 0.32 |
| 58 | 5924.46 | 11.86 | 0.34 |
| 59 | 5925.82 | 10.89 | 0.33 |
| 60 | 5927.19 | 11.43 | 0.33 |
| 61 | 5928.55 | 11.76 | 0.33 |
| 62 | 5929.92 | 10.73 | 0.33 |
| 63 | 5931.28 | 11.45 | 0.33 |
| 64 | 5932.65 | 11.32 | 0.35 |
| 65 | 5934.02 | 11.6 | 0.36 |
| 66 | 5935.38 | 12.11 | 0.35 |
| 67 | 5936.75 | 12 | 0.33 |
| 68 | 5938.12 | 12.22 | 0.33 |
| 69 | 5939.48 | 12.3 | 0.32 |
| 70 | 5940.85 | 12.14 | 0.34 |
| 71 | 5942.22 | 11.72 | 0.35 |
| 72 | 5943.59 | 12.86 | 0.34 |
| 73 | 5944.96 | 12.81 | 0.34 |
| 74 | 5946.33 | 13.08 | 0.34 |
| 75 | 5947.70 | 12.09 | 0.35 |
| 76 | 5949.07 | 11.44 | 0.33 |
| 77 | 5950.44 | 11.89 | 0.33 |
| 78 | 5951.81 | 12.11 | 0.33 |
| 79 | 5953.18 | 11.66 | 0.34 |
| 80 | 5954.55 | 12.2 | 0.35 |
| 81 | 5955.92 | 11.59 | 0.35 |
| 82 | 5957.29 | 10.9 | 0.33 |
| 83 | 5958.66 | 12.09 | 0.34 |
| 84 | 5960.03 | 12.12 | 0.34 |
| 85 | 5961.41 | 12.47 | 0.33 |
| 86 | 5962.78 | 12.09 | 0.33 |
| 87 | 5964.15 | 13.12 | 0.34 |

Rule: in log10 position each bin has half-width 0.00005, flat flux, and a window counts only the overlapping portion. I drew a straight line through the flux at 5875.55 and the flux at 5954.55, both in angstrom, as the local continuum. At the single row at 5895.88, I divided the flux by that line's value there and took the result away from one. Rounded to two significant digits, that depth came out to 0.71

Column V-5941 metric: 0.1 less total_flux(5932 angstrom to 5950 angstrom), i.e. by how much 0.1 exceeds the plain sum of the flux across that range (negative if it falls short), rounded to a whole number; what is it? -158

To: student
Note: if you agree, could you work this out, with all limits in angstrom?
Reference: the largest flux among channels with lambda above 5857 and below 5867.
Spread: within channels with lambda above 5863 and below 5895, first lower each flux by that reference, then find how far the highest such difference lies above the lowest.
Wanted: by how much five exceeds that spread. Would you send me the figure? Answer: -4.3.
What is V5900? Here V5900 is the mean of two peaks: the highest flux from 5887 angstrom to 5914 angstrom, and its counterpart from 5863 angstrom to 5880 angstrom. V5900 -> 11.3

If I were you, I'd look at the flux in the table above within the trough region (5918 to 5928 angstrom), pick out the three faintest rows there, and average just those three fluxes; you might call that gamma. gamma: 11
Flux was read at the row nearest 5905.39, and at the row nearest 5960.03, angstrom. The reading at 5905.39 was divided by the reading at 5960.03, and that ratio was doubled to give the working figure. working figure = 1.5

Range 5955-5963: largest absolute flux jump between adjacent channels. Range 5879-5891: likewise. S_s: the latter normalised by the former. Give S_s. 1.5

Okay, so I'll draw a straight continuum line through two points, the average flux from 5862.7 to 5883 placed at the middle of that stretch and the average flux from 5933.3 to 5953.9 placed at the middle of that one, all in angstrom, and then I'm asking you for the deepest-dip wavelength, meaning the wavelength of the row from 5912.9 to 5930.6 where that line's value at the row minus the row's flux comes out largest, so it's 5913.56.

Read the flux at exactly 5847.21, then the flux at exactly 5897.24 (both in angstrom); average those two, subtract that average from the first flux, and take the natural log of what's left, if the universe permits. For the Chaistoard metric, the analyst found 1.3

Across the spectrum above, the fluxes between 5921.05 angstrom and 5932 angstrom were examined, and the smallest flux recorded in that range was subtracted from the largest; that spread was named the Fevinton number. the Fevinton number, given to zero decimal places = 1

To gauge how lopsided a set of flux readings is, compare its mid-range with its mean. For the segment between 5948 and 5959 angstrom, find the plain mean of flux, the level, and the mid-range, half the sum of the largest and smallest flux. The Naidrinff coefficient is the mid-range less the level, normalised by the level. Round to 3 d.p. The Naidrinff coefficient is -0.016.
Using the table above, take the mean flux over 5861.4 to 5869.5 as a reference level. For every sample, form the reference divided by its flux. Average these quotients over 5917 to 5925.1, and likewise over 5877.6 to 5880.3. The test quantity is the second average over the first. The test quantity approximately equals 1.18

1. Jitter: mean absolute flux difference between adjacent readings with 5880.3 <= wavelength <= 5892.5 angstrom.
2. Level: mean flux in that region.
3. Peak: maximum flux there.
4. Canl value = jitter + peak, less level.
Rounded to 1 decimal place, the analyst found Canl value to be 4.4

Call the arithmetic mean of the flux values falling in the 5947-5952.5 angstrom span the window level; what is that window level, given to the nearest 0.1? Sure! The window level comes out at 11.9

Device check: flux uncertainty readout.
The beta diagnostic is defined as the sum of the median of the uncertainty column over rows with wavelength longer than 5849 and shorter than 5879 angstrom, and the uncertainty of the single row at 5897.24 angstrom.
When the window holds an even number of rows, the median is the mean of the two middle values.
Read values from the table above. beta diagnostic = 0.710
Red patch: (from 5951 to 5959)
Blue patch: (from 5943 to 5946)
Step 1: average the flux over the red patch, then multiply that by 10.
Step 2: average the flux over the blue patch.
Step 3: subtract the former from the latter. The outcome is -105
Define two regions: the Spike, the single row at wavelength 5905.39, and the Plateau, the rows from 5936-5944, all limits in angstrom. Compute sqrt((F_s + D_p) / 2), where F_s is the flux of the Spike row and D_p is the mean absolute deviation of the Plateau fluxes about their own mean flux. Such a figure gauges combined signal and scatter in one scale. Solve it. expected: 2.18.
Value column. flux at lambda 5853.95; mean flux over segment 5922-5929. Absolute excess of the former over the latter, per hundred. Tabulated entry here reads 0.0052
